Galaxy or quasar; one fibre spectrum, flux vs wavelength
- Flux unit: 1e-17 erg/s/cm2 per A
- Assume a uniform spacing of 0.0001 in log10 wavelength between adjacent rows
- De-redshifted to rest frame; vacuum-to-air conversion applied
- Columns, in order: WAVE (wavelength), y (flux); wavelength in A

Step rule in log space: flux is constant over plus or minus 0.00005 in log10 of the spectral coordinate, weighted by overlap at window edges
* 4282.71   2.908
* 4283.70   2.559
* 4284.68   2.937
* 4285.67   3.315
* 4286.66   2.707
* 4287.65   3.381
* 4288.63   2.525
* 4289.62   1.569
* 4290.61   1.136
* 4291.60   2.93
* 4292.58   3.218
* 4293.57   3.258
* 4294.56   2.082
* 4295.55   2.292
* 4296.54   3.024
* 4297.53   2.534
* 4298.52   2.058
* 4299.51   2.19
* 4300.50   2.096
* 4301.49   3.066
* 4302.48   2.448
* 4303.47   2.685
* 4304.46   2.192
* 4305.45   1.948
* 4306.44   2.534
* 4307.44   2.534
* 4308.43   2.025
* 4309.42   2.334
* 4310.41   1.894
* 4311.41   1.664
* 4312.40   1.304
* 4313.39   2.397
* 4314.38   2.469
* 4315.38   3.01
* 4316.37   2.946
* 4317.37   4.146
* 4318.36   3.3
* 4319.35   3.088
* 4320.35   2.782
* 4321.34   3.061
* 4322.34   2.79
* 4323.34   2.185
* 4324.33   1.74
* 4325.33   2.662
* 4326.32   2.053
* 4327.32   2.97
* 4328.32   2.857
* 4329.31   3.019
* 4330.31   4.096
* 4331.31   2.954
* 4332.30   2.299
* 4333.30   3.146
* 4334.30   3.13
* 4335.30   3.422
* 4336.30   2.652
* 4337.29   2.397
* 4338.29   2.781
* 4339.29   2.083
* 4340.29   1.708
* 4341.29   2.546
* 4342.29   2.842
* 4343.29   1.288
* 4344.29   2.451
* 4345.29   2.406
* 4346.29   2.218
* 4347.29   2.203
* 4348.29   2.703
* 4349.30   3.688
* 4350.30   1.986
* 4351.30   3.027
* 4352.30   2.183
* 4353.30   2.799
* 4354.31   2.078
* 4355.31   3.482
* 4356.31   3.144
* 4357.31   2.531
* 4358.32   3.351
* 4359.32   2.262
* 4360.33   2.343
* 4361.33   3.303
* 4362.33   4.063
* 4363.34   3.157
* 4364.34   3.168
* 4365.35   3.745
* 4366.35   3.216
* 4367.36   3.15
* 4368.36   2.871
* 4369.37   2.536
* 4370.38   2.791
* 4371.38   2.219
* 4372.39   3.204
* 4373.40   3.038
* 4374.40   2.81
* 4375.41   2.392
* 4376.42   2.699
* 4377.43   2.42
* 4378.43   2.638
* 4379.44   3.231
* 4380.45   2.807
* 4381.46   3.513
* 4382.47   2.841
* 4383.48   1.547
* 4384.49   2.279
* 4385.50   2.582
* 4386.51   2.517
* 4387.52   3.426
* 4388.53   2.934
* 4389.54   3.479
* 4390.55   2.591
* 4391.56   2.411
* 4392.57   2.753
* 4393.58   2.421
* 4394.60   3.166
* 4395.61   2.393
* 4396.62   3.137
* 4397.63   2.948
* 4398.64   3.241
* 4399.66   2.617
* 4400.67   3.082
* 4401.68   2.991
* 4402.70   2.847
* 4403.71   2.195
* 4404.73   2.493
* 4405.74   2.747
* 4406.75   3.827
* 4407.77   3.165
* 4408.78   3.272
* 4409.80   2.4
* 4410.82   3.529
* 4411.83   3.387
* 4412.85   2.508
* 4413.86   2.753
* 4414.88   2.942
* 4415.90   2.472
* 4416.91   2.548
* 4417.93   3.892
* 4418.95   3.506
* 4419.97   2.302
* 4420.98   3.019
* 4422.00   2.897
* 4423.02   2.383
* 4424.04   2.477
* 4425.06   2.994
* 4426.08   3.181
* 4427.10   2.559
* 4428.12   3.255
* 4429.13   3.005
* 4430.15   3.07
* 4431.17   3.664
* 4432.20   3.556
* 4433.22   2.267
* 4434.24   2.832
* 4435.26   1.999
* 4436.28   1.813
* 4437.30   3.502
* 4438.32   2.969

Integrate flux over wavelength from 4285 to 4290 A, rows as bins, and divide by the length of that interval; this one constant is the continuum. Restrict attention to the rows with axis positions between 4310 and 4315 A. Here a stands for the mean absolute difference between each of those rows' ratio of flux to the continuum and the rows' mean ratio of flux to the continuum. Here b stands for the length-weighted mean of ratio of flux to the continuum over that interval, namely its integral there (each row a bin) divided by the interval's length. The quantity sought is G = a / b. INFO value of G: 0.198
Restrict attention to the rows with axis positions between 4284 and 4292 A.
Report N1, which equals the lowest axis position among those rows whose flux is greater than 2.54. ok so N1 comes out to 4284.68 A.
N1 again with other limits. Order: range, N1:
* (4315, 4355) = 4315.38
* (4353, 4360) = 4353.30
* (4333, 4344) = 4333.30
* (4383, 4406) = 4385.50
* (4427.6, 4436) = 4428.12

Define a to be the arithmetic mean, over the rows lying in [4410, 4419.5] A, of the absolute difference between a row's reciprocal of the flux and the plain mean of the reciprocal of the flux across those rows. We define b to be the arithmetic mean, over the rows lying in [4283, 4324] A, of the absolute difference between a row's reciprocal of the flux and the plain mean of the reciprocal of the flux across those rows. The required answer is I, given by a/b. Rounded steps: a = 0.049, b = 0.088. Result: 0.56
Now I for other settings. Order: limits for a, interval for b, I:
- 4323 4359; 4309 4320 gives 0.68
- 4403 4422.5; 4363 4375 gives 1.45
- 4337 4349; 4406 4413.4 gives 1.69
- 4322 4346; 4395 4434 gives 1.77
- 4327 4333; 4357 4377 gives 0.75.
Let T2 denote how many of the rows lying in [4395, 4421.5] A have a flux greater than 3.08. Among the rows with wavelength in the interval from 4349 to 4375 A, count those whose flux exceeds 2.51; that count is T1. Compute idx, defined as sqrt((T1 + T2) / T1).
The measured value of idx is 1.22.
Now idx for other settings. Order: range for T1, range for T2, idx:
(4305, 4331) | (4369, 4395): 1.18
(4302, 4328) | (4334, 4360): 1.21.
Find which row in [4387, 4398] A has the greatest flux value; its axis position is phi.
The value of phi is 4389.54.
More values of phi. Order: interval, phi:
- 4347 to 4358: 4349.30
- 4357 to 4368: 4362.33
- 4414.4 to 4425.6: 4417.93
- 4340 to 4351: 4349.30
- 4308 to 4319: 4317.37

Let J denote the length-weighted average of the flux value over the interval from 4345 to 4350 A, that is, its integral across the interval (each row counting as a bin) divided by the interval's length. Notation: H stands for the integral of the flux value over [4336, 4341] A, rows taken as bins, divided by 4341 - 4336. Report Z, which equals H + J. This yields 4.9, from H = 2.32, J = 2.62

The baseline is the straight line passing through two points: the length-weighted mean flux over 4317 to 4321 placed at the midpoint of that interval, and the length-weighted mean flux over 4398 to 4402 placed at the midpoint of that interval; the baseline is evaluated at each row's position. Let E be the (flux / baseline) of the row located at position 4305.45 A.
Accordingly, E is 0.6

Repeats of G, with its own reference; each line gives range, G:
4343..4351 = 0.184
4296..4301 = 0.134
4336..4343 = 0.132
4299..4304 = 0.121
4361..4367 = 0.090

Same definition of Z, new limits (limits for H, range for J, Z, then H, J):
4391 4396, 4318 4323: 5.6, 2.63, 2.97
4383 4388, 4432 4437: 4.9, 2.47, 2.47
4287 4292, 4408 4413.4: 5.3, 2.31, 3.03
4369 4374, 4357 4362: 5.6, 2.77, 2.81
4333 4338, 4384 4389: 5.7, 2.94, 2.75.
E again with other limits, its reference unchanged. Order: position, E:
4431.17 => 1.3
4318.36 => 1.0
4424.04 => 0.9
